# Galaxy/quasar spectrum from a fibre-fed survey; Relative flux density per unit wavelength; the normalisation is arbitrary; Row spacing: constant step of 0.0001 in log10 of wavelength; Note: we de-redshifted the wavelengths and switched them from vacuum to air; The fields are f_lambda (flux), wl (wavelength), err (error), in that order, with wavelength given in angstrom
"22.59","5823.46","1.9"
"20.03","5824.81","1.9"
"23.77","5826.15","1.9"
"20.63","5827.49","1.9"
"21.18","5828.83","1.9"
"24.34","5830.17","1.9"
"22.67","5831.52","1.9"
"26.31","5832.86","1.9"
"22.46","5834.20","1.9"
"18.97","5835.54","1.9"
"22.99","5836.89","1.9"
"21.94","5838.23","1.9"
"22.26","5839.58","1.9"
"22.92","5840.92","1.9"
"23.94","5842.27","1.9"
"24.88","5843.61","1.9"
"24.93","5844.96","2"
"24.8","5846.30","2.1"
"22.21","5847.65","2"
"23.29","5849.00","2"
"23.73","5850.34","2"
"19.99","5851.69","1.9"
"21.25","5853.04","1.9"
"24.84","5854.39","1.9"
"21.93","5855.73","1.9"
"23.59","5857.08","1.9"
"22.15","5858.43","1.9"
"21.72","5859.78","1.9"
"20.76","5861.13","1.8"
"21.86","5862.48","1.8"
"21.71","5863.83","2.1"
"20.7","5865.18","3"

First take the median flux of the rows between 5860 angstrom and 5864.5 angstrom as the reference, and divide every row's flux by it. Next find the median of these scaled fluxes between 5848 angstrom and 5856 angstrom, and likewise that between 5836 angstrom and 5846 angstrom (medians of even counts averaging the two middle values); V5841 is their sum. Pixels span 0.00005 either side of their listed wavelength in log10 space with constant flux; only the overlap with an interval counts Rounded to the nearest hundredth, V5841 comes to 2.10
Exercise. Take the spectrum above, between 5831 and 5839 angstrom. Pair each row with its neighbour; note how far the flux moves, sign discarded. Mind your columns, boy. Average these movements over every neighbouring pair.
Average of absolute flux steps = 3.2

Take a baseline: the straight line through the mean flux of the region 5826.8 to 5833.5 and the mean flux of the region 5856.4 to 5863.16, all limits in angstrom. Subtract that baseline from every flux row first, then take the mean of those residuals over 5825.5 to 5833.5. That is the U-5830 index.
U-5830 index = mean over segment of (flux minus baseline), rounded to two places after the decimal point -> 0.10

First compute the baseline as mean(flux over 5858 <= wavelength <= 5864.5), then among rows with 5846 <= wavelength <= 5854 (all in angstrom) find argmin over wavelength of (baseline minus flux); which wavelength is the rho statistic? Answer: 5846.30 angstrom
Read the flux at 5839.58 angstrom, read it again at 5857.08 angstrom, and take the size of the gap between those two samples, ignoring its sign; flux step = 1.3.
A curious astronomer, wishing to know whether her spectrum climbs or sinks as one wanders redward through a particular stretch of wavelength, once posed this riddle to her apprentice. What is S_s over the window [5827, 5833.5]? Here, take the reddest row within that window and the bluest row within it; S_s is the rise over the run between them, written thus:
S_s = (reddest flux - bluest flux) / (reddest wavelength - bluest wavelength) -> 1.06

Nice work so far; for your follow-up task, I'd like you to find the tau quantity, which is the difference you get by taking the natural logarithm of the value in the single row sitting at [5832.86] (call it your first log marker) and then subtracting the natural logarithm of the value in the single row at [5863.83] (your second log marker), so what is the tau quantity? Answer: 0.19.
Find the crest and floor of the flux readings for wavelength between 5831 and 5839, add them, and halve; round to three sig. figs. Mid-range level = 22.6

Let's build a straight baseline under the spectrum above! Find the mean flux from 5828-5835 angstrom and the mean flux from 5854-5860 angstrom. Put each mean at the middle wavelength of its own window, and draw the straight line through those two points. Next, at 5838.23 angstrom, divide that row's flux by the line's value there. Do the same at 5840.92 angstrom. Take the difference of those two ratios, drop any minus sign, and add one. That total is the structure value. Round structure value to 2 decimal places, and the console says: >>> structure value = 1.04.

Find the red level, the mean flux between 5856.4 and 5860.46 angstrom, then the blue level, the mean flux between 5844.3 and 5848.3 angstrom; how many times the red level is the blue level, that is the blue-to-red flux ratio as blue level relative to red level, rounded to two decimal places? 1.07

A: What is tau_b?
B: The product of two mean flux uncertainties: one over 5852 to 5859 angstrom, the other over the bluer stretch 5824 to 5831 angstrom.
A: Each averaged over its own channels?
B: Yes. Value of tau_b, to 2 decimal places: 3.61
